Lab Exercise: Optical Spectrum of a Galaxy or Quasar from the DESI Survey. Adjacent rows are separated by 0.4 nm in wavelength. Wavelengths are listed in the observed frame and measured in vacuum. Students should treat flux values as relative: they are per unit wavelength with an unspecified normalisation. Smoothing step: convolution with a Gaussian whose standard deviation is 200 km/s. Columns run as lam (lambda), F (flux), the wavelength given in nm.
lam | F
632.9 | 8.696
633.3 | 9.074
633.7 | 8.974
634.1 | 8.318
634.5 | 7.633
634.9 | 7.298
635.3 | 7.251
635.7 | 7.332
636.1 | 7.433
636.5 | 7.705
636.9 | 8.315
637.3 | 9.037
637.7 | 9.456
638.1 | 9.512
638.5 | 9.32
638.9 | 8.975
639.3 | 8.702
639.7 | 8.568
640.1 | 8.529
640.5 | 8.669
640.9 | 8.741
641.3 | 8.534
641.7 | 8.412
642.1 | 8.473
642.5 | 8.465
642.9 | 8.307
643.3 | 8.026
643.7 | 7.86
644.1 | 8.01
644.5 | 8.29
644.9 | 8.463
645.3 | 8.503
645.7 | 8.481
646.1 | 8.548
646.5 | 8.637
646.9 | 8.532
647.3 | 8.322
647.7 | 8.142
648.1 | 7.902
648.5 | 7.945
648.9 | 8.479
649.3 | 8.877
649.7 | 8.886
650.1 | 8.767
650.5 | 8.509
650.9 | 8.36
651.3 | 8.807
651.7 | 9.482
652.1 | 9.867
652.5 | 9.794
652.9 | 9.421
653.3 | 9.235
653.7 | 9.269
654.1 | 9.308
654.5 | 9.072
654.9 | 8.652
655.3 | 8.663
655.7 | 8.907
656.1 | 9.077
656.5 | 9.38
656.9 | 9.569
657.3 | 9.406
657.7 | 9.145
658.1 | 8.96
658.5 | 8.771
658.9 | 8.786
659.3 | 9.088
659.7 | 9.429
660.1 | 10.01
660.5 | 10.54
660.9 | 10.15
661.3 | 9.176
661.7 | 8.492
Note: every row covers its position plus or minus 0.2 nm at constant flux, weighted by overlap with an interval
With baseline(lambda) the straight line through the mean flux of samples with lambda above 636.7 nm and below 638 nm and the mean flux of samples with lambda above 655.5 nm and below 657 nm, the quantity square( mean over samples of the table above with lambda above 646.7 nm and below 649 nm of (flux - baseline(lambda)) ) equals 0.8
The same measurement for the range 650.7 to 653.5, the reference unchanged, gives 0.0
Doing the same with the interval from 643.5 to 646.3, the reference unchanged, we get 0.6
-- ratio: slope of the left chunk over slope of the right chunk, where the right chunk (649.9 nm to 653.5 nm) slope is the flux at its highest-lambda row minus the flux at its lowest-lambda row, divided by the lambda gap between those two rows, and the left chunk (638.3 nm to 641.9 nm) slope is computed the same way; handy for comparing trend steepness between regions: -2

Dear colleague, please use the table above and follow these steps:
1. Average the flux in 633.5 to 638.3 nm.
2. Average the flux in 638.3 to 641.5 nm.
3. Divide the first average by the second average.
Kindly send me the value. 0.935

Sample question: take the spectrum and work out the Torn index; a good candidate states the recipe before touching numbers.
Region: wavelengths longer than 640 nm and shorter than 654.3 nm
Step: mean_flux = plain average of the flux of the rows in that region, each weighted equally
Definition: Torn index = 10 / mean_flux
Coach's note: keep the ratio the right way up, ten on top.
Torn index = 1.16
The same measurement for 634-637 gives 1.31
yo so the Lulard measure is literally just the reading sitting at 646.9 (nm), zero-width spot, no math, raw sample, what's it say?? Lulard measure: 8.532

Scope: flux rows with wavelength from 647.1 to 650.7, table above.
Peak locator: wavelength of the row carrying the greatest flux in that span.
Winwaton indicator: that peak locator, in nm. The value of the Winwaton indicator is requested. 649.7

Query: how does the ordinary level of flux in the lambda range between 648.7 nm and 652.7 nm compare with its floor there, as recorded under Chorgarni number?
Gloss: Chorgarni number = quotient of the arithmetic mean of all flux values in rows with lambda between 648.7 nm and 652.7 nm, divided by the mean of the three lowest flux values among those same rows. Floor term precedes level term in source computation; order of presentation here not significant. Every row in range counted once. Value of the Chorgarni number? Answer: 1.063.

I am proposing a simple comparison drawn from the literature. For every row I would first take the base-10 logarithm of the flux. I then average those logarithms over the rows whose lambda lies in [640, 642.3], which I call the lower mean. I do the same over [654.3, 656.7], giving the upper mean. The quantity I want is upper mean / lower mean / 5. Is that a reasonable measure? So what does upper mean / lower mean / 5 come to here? 0.204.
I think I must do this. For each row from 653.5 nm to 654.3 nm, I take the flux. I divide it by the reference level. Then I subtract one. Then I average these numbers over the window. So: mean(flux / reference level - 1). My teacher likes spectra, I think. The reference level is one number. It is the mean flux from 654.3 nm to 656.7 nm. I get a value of 0.037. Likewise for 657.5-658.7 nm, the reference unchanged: 0.000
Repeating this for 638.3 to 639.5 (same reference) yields 0.005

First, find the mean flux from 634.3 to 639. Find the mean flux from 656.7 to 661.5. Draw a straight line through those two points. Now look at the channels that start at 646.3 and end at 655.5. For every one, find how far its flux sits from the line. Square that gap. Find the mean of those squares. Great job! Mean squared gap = 0.24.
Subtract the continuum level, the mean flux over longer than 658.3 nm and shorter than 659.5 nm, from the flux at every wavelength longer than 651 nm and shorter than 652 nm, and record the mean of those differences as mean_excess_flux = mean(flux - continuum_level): 0.26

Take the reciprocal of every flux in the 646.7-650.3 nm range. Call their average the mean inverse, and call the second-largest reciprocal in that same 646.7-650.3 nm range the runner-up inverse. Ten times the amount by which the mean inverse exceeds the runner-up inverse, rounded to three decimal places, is -0.070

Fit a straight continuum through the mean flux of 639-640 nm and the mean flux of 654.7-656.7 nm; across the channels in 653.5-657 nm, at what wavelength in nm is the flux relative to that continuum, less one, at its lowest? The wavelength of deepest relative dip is 654.9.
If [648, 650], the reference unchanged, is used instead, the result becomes 648.1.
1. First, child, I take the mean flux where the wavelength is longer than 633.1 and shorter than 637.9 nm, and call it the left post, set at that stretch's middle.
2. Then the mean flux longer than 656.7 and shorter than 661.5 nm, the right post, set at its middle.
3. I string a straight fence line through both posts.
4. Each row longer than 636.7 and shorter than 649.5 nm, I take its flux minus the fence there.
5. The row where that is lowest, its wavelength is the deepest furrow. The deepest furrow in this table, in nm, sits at 648.1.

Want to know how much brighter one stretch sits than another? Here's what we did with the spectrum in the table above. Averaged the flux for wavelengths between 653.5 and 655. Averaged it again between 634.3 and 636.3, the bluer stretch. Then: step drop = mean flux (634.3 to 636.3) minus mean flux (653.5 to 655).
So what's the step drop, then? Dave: -1.7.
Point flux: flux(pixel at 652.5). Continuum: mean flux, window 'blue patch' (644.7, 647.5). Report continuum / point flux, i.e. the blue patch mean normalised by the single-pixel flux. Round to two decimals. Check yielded 0.87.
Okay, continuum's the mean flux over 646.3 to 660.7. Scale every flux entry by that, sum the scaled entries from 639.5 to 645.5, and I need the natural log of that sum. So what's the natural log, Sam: 2.64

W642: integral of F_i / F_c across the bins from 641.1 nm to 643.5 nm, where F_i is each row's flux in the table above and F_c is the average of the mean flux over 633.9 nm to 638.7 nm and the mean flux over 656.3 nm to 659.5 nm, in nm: 2.3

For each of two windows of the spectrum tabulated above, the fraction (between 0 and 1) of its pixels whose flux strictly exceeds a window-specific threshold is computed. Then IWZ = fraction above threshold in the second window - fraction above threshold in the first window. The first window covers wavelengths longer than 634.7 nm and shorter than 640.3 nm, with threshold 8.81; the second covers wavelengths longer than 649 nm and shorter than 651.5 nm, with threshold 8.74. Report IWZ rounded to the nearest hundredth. 0.31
